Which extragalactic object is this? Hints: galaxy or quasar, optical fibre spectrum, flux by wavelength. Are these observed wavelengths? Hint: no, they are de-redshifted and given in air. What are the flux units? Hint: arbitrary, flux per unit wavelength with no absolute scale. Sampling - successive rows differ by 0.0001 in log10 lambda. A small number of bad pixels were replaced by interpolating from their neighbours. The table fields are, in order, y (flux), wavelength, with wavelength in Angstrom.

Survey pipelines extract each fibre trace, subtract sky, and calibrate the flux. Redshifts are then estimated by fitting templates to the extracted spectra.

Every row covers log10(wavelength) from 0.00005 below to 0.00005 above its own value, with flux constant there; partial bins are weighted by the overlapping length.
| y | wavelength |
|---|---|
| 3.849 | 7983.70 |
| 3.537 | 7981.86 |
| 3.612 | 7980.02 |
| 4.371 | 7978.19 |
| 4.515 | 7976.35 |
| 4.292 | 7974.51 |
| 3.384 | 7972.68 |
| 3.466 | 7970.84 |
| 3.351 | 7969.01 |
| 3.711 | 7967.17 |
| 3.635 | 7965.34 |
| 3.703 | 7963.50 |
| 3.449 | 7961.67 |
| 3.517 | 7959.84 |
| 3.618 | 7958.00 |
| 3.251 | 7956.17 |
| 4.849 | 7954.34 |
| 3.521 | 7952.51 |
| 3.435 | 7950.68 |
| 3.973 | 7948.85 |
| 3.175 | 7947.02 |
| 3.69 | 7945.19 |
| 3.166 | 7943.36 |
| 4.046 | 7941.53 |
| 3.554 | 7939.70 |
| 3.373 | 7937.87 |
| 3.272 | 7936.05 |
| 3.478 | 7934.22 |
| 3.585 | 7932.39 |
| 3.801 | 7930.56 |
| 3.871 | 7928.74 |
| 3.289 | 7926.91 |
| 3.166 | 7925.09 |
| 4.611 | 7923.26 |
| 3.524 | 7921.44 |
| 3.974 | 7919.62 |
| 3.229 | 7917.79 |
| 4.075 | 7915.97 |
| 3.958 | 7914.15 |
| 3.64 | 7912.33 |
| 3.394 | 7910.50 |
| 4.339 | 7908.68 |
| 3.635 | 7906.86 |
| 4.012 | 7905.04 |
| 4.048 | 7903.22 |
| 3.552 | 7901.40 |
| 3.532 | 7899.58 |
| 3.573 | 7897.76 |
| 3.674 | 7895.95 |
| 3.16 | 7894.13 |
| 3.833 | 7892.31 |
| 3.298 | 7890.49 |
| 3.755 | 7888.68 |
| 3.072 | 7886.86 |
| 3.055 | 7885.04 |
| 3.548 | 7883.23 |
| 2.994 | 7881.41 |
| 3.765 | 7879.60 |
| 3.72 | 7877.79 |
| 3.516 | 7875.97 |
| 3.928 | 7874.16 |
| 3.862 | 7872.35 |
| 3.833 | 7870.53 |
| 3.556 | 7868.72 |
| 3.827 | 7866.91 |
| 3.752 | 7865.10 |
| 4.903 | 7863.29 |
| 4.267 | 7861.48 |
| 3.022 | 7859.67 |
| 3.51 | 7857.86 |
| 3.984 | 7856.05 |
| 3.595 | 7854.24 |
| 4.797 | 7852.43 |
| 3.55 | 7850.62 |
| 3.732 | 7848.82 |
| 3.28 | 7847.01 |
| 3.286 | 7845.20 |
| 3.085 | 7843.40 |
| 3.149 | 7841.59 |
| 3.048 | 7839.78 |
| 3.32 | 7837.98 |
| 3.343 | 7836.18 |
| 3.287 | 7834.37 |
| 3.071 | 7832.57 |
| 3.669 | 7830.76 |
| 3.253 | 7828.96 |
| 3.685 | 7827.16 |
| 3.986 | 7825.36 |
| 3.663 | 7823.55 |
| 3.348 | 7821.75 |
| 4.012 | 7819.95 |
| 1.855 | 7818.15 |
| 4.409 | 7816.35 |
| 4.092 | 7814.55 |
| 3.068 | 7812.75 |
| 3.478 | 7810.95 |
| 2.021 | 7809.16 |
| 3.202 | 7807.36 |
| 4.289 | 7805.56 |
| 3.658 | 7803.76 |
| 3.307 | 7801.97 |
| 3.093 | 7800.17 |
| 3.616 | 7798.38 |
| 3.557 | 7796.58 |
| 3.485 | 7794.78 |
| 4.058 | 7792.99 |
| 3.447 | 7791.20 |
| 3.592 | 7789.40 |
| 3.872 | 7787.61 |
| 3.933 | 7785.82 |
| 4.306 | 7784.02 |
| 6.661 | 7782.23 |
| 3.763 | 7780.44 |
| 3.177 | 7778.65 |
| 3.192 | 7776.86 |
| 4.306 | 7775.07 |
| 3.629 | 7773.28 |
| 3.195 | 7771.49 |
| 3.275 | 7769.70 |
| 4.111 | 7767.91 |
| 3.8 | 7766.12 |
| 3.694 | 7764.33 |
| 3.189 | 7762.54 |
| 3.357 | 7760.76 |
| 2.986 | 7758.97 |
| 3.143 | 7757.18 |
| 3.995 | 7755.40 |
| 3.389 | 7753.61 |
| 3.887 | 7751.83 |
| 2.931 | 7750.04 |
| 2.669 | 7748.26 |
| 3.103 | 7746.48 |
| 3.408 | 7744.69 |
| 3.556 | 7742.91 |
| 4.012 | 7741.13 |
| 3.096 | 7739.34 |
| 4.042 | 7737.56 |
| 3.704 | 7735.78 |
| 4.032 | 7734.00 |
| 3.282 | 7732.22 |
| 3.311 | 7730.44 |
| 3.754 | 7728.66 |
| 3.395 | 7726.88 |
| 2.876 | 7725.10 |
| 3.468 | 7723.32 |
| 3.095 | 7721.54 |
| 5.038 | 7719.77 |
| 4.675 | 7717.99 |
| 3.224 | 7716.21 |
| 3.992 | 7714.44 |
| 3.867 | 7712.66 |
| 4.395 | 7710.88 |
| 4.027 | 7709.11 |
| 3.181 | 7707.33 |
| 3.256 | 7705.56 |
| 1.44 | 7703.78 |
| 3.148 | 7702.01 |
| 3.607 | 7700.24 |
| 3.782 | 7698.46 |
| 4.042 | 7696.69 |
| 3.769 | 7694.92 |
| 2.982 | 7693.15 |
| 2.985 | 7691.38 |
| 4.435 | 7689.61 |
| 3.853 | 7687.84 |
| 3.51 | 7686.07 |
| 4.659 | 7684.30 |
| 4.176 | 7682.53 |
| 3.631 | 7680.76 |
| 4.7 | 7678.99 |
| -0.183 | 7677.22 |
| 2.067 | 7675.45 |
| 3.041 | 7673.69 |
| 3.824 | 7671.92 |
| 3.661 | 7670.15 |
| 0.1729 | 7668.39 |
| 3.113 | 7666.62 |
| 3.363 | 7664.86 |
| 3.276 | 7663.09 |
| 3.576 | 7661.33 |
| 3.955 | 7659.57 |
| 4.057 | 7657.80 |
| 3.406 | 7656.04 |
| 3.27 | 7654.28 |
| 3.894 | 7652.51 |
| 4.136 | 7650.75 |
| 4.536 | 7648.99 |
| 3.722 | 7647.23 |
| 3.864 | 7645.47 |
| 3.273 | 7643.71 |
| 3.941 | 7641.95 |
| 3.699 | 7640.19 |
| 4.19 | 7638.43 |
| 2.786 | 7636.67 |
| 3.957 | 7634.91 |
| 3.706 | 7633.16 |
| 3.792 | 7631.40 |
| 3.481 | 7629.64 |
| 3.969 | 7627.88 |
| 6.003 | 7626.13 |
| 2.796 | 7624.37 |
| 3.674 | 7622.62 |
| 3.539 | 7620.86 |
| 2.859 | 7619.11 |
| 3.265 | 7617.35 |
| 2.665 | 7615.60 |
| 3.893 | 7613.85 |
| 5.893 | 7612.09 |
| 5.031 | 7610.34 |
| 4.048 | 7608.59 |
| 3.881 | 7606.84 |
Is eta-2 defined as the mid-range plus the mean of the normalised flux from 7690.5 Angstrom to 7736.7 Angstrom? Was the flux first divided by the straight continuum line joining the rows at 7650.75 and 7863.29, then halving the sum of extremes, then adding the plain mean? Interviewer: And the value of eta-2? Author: 1.55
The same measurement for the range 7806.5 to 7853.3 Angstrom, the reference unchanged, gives 1.40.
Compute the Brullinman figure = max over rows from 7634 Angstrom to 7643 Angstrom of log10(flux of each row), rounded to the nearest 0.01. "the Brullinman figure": 0.62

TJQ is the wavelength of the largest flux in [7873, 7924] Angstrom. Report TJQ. 7923.26 Angstrom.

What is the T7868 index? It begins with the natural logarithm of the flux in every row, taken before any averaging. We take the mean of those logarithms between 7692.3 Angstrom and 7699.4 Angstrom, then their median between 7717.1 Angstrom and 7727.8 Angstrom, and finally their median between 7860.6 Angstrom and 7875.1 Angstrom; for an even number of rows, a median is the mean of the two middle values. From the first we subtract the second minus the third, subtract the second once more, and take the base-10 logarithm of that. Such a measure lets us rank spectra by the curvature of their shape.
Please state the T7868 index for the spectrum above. -0.77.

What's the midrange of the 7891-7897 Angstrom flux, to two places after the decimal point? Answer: 3.50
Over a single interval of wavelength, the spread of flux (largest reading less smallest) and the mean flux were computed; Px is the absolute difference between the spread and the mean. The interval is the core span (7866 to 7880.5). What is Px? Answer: 3.3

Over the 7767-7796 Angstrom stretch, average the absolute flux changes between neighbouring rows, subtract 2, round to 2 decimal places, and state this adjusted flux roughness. -1.26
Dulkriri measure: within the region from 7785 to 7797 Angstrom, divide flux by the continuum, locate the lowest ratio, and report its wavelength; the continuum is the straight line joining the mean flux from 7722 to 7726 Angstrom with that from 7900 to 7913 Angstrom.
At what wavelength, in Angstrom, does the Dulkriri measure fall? 7791.20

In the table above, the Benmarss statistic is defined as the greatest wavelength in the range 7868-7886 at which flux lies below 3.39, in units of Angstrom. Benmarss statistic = 7885.04 Angstrom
